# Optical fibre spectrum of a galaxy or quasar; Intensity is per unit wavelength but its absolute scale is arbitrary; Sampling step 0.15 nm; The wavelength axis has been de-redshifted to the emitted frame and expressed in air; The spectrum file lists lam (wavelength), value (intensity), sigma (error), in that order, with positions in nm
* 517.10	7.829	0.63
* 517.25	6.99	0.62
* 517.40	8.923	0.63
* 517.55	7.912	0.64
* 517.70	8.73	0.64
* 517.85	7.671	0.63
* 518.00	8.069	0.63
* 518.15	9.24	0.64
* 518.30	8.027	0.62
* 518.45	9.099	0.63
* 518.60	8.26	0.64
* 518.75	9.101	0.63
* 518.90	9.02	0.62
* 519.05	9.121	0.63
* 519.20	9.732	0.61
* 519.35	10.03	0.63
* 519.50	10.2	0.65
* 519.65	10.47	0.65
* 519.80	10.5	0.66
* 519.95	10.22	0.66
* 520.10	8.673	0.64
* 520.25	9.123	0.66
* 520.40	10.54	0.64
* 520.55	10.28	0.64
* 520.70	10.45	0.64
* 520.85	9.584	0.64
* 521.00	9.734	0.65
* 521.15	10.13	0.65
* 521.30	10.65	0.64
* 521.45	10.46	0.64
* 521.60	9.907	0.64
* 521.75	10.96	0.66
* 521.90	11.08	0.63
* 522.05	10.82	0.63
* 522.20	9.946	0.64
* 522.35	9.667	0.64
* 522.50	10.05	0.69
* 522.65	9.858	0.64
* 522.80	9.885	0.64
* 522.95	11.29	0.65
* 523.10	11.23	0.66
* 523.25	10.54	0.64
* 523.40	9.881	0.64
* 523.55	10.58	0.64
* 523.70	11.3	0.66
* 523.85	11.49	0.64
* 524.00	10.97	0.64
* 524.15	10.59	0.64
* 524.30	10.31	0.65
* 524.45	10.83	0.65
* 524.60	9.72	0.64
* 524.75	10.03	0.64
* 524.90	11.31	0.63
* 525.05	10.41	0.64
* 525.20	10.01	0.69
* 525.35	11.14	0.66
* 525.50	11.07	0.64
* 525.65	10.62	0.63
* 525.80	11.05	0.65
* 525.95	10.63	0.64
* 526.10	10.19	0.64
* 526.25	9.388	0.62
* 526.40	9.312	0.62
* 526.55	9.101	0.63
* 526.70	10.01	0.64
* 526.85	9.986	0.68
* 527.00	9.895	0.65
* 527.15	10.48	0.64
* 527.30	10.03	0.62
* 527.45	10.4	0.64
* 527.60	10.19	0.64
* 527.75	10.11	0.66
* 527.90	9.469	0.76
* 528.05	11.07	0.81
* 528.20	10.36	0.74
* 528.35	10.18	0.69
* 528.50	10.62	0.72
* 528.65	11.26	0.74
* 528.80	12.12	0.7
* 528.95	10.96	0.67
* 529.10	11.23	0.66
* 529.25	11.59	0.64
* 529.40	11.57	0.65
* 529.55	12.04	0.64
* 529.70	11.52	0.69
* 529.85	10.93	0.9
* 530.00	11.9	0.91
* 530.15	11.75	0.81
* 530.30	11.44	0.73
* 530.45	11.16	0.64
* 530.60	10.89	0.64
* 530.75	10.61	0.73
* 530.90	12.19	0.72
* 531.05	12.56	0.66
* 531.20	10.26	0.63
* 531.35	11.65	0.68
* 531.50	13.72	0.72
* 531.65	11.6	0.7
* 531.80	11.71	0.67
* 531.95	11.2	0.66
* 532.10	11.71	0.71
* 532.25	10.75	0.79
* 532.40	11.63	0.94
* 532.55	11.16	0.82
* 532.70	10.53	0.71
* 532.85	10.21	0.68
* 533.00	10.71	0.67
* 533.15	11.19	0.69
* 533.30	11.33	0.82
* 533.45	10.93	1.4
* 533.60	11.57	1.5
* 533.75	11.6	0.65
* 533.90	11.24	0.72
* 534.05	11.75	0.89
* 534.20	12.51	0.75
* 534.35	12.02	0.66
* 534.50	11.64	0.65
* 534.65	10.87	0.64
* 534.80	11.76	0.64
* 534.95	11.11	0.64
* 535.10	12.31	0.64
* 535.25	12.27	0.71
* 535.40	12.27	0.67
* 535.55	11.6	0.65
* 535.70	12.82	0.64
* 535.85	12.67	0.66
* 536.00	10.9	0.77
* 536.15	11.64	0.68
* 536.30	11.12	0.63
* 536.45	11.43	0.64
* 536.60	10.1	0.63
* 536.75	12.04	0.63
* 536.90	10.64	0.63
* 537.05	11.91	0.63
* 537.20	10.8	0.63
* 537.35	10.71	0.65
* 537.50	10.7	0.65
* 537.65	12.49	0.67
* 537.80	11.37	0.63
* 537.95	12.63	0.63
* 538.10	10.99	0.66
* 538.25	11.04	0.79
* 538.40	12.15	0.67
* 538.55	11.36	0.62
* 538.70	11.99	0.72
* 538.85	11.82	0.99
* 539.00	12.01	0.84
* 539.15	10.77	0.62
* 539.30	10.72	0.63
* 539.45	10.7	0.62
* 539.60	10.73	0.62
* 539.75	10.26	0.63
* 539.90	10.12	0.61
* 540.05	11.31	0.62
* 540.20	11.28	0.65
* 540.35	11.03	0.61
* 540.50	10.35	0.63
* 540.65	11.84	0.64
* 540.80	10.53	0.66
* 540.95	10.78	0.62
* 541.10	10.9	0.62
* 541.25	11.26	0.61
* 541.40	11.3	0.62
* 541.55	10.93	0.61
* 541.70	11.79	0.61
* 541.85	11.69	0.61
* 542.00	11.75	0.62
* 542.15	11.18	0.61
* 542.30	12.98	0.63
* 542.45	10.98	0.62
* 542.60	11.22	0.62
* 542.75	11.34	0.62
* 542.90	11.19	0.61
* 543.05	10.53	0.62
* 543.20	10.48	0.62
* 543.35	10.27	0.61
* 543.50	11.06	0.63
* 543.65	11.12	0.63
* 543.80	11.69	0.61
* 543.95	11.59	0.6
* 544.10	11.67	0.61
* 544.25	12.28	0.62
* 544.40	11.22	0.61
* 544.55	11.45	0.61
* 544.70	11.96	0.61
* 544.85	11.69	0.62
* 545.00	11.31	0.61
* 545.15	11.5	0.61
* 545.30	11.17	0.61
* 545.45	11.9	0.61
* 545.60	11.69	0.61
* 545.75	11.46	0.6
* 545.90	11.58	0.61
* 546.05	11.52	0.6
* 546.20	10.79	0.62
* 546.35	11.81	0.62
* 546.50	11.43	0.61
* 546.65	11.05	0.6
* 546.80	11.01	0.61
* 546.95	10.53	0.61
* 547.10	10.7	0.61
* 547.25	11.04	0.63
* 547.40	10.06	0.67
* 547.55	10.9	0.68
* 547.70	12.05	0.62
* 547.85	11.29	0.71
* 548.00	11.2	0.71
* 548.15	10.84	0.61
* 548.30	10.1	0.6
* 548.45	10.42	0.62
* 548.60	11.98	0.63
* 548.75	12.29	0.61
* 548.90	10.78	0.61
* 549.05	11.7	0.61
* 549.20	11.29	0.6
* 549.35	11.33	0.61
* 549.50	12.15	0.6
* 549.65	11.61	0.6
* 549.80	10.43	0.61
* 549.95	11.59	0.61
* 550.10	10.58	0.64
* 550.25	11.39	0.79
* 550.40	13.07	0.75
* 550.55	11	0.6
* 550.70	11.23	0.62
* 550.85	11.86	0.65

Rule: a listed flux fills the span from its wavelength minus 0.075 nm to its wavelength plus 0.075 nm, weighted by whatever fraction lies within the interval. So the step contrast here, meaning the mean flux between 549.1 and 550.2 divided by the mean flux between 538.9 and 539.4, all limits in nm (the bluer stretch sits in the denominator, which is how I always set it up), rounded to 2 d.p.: 1.01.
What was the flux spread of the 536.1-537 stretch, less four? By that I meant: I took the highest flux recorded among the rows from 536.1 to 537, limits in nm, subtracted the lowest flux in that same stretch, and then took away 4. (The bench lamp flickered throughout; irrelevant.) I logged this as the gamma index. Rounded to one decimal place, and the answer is -2.1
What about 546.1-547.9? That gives -2.0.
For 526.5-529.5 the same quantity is -1.0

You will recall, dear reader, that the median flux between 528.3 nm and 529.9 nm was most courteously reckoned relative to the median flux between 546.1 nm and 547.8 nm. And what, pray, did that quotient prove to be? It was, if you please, 1.02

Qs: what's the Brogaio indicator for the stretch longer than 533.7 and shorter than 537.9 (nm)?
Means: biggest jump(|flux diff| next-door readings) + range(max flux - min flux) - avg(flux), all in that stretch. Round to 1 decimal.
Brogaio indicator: -6.9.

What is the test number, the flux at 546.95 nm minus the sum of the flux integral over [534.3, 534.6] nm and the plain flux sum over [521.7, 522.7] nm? -65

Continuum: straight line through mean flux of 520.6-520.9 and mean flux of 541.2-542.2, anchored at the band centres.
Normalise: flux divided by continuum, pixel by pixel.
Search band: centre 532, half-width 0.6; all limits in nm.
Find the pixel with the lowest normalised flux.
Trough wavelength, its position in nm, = 532.25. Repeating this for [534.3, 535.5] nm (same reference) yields 534.65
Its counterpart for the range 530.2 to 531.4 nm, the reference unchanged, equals 531.20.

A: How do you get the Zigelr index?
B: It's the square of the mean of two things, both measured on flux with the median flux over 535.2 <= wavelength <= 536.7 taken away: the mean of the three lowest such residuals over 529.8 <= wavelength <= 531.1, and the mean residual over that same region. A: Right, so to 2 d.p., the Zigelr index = 0.22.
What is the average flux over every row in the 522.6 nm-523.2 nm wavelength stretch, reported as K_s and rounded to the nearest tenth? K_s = 10.6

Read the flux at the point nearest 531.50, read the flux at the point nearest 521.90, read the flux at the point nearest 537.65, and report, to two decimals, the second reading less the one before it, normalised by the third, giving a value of -0.21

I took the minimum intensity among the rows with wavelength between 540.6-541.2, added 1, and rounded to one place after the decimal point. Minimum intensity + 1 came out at 11.5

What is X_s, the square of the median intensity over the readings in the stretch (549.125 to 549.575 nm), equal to 128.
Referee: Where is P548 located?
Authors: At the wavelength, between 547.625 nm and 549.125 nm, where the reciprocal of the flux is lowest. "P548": 548.75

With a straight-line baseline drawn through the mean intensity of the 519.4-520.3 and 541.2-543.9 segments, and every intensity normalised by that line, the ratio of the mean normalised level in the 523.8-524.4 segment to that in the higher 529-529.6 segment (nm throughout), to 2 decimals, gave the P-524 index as 0.96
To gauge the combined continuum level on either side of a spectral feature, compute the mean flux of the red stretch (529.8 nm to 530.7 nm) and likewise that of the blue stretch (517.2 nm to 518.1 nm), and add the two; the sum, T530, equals 19.4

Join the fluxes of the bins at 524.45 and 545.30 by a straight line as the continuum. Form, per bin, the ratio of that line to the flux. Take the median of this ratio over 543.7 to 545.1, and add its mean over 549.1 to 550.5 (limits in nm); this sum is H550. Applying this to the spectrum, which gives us 1.94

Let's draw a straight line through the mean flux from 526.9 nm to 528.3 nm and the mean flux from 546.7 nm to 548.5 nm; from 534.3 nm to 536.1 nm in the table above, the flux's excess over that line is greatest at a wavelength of 535.70 nm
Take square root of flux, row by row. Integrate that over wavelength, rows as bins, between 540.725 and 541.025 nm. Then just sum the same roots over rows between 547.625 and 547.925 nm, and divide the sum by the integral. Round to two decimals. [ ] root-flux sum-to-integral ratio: 6.98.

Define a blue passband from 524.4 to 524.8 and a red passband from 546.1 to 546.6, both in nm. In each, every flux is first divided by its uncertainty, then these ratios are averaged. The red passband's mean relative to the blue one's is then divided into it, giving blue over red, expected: 0.86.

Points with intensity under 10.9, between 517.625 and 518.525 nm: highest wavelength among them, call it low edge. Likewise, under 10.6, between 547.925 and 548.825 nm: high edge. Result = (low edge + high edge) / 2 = 533.45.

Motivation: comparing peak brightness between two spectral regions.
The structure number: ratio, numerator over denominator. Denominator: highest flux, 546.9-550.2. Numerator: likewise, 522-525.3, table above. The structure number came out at 0.93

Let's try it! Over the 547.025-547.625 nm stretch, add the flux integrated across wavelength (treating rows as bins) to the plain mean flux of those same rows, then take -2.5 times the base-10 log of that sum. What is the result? -3.08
